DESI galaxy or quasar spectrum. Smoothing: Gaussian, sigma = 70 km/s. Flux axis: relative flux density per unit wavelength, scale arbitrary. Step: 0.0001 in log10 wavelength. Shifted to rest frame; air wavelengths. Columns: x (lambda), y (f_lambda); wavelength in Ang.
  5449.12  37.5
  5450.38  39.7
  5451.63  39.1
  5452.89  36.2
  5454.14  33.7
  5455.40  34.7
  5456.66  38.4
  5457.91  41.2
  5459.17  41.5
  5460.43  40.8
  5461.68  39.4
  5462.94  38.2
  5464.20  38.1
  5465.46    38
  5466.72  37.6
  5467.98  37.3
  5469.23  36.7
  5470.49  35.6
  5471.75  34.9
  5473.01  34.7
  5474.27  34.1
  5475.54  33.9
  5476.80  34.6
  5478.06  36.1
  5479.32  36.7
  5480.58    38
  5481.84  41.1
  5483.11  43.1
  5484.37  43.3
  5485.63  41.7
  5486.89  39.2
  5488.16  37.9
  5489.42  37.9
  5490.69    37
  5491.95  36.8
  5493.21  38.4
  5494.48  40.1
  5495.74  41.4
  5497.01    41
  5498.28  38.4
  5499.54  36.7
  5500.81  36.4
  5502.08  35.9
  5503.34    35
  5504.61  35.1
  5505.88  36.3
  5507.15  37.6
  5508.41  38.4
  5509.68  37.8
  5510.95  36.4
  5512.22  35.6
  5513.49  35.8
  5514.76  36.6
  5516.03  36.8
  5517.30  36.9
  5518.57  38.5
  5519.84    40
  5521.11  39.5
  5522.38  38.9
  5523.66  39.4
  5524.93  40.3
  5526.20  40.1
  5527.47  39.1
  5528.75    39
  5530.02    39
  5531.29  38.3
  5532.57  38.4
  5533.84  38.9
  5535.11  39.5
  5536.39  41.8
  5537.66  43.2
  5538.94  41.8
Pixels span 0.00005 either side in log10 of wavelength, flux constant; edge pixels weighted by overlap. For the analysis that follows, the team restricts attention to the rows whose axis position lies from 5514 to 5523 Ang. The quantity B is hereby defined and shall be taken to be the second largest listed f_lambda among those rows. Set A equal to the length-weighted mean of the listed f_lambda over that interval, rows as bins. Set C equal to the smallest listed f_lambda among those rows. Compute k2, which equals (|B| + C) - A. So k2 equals 37.9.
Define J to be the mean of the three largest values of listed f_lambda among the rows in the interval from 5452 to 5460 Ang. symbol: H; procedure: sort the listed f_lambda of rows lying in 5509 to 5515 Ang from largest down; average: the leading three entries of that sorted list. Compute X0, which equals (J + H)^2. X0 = 5975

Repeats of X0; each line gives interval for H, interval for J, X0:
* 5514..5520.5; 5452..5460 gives 6215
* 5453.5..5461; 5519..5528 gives 6610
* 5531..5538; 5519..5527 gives 6664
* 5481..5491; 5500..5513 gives 6502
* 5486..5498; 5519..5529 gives 6556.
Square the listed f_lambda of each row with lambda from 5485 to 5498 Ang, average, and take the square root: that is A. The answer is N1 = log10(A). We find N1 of 1.59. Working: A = 39.2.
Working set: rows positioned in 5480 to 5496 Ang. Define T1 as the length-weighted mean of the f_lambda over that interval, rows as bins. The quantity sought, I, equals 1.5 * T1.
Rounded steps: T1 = 39.7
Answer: 59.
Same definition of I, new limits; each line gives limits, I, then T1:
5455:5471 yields 58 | 38.4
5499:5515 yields 55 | 36.4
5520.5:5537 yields 59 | 39.4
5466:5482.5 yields 54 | 36.3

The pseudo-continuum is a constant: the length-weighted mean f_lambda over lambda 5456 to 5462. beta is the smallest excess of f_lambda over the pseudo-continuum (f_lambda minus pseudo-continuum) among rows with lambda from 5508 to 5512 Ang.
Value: -4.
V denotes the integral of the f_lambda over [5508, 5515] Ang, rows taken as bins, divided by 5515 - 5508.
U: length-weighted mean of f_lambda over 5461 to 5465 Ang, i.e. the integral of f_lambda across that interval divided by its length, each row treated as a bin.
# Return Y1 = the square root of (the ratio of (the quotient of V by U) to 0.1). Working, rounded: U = 38.6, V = 36.7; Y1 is 3.08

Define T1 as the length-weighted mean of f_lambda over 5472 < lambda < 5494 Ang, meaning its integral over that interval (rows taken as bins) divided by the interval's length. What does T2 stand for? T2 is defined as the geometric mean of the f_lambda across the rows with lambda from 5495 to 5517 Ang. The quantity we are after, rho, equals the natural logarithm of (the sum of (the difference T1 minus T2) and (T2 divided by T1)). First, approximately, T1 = 37.9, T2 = 37.1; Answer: 0.6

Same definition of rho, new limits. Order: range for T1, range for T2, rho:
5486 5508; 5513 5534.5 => -1.4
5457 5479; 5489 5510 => -0.5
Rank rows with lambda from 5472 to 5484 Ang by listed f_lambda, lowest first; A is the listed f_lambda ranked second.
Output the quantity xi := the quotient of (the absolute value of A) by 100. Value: 0.341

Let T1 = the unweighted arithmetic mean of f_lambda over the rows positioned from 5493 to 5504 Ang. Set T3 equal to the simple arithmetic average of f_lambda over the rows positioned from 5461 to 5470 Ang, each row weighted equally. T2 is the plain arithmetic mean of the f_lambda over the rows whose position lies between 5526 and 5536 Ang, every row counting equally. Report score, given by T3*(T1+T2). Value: 2925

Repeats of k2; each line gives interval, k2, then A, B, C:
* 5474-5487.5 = 38.5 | 38.5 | 43.1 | 33.9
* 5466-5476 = 35.6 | 35.6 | 37.3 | 33.9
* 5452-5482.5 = 37.7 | 37.2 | 41.2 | 33.7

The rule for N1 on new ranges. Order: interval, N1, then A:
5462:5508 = 1.58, 37.7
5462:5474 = 1.57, 36.8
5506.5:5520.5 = 1.57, 37.3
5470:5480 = 1.55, 35.1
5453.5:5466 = 1.59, 38.5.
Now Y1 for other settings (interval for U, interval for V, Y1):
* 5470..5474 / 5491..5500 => 3.34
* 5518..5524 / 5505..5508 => 3.07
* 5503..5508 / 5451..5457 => 3.17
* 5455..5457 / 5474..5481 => 3.12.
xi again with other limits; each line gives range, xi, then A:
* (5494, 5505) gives 0.351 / 35.1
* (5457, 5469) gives 0.376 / 37.6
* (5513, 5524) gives 0.366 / 36.6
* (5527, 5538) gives 0.384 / 38.4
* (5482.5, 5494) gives 0.370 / 37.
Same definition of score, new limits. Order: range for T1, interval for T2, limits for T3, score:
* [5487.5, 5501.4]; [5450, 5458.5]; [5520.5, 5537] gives 2992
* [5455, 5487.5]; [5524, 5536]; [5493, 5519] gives 2887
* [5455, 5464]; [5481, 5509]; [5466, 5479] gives 2764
